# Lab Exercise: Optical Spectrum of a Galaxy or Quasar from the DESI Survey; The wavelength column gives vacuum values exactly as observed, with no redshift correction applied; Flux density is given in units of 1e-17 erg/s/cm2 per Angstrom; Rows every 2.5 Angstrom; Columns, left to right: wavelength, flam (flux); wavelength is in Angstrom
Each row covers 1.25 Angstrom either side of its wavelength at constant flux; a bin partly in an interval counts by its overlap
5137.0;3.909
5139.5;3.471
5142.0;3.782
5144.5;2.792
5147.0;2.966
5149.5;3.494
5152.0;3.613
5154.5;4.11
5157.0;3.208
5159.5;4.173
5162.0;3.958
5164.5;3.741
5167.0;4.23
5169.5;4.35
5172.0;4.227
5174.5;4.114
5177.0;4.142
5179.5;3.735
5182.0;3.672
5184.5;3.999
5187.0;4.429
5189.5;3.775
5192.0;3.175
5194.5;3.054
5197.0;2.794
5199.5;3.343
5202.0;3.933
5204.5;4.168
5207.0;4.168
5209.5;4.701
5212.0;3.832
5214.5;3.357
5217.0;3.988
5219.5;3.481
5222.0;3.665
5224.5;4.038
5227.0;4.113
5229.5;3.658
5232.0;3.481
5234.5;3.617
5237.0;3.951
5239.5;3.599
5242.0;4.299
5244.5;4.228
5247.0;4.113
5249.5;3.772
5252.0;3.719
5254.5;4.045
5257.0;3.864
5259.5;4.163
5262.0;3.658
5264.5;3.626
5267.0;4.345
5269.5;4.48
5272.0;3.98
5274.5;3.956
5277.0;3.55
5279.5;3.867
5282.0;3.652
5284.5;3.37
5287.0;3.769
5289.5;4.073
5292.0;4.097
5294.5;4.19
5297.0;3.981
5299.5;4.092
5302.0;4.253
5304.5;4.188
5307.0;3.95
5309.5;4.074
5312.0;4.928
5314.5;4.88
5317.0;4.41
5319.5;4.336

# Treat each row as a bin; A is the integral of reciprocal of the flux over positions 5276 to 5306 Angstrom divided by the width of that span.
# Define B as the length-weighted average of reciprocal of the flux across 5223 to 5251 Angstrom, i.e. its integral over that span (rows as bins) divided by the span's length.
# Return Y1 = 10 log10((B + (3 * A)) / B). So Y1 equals 5.99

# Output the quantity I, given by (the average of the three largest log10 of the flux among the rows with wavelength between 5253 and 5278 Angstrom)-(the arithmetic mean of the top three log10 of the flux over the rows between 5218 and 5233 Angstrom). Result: 0.041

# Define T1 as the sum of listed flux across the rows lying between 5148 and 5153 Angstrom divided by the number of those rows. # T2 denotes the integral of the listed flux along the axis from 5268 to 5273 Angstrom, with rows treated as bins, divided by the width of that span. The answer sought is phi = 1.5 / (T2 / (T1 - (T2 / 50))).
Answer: 1.22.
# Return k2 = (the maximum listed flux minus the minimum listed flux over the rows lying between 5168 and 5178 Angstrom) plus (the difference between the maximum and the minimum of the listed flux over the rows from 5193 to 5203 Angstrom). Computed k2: 1.4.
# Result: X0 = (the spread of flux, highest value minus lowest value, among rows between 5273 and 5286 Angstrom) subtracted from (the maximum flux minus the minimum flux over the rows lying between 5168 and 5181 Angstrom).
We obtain 0.0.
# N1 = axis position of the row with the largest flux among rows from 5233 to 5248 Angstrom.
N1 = 5242.0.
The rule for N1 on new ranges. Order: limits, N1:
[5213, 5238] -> 5227.0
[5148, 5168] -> 5167.0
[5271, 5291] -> 5289.5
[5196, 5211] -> 5209.5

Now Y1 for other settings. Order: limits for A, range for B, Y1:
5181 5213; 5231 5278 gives 6.20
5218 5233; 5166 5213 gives 6.09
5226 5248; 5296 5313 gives 6.28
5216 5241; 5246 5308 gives 6.18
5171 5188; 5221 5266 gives 5.88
